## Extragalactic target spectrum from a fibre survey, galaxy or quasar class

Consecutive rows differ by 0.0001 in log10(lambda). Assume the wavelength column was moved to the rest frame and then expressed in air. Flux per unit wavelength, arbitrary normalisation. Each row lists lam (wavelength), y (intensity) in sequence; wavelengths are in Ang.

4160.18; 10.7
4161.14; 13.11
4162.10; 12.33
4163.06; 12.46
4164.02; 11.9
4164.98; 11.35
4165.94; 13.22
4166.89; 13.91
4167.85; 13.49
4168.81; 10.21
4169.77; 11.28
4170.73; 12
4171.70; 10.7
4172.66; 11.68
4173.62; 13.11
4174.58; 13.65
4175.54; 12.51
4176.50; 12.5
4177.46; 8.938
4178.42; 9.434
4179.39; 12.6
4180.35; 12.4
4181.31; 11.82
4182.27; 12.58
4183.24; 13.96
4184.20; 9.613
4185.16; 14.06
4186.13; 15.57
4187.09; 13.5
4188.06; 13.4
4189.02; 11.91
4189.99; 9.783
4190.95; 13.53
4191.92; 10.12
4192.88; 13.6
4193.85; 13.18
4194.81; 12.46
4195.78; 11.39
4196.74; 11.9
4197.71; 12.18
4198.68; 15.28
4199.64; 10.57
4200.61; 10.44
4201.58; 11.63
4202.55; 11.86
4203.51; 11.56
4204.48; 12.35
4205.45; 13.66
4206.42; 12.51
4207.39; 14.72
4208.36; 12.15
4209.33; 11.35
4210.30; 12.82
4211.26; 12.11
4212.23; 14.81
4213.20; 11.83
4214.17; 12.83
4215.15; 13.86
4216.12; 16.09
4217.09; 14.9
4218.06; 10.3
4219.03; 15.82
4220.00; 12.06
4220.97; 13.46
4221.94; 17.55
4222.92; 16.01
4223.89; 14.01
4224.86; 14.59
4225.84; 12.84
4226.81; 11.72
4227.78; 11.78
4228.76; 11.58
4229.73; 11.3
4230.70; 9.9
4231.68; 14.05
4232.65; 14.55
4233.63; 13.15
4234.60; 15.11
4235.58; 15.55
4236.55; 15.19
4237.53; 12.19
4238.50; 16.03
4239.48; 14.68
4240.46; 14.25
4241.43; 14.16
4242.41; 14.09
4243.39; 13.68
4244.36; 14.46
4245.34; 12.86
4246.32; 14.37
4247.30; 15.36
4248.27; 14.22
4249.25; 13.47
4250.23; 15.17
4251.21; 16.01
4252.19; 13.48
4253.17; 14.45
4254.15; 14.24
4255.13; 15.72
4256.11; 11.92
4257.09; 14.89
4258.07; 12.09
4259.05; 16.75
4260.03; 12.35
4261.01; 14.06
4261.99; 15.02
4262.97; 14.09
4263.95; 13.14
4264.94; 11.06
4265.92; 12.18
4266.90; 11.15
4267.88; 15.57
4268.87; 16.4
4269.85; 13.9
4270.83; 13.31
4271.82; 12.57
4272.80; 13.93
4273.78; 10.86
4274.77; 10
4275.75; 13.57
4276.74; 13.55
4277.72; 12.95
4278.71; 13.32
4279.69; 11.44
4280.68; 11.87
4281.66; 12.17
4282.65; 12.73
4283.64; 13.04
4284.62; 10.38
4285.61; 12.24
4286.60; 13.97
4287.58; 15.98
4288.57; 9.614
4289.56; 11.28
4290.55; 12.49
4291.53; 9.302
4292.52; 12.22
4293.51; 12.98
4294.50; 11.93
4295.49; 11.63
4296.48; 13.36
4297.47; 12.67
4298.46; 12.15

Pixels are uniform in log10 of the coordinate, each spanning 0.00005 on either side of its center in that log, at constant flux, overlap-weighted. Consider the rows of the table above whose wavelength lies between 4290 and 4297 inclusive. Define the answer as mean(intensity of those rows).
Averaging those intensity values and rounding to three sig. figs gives 12.0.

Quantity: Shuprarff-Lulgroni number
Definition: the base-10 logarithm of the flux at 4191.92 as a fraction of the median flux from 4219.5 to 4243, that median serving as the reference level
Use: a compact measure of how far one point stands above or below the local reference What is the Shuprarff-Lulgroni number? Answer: -0.14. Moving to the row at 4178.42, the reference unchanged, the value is -0.17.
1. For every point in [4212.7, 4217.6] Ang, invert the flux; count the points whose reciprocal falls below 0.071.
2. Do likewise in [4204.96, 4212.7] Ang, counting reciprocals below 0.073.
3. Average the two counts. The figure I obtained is 2.0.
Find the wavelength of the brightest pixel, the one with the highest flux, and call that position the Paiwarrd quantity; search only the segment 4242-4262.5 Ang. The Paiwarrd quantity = 4259.05 Ang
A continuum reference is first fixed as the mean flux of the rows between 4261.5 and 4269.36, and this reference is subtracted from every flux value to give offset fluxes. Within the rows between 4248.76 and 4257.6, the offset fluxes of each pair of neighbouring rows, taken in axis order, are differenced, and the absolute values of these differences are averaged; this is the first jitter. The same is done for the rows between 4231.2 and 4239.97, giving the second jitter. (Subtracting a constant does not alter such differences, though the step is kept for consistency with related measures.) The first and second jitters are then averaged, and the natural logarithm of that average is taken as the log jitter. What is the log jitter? 0.54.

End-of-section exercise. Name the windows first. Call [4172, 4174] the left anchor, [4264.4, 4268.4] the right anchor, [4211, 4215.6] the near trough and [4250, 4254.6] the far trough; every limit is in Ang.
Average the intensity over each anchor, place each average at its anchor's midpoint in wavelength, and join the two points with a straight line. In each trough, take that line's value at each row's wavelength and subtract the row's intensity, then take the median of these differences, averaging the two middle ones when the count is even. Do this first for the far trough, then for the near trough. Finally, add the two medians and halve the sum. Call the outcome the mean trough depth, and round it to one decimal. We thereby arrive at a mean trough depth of -1.2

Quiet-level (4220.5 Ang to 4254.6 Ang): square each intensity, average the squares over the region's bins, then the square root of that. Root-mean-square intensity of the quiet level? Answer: 14.1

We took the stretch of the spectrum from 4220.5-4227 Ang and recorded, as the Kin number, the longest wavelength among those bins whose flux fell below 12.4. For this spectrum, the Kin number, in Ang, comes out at 4226.81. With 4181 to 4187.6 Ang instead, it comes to 4184.20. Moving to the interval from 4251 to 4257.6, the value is 4256.11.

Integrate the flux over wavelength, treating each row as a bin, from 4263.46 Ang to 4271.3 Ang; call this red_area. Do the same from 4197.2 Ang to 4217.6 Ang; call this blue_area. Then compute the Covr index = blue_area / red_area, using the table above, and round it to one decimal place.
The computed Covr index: 2.5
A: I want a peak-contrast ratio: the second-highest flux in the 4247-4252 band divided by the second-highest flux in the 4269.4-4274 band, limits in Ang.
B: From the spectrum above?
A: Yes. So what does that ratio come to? 1.11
